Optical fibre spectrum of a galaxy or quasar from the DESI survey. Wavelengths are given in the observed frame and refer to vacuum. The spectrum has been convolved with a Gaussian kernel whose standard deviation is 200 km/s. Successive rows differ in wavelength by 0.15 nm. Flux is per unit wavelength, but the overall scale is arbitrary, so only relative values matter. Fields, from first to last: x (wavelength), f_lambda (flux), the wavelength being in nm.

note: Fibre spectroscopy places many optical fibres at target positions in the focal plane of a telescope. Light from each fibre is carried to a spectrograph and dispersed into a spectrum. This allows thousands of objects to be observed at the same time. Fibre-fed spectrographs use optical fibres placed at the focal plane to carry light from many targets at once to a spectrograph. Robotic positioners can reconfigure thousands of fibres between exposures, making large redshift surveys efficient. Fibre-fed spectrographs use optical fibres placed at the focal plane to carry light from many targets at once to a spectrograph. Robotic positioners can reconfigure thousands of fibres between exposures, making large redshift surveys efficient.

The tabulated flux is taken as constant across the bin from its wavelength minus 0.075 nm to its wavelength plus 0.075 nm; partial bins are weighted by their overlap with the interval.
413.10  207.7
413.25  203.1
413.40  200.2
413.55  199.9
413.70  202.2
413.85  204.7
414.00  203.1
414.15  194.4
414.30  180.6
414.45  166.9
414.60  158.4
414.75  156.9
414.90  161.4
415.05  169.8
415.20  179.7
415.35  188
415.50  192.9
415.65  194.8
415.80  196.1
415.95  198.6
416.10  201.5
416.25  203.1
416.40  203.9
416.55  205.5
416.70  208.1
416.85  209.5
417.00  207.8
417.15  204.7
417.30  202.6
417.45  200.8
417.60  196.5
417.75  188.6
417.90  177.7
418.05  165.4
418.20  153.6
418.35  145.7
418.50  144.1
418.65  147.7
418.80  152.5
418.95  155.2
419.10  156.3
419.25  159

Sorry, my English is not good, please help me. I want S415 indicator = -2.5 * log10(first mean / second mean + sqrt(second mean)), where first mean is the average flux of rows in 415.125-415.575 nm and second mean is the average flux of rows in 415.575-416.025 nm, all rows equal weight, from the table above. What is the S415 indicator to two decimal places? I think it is -2.94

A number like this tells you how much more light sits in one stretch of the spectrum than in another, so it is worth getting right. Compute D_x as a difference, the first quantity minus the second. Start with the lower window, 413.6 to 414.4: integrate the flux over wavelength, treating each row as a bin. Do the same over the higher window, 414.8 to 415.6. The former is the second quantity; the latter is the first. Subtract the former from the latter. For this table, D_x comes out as -14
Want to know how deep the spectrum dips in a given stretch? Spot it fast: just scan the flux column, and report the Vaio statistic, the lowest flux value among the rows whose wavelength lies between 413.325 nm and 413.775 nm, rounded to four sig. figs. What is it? 199.9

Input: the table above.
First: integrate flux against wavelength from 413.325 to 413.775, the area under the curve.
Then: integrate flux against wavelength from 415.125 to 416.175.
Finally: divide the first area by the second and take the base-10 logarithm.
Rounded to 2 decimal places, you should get -0.35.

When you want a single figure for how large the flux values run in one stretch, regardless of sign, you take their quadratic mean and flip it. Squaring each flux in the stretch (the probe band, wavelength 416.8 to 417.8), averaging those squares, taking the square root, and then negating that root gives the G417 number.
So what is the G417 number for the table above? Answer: -202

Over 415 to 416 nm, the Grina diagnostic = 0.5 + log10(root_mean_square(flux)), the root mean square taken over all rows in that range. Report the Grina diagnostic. 2.78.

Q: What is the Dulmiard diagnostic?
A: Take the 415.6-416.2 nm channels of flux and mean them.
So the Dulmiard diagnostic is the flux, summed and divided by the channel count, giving 198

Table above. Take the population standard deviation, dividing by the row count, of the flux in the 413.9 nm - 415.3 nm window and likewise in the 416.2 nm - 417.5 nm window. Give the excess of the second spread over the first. -13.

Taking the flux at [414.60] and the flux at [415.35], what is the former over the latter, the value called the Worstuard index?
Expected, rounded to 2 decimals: 0.84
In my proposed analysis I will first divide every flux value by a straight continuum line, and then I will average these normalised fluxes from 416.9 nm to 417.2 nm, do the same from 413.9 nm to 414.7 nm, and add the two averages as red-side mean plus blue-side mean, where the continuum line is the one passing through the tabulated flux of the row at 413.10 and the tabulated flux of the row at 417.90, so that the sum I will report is 2.03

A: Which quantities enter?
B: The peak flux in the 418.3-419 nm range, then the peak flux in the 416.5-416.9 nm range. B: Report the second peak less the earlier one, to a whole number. 54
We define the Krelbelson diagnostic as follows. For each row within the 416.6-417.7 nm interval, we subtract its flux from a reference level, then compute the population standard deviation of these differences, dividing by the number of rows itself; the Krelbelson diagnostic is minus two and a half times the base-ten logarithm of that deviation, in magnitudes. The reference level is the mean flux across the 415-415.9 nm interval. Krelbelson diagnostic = -1.6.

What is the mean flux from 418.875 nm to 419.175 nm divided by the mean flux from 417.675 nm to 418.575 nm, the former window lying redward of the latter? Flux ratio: 0.96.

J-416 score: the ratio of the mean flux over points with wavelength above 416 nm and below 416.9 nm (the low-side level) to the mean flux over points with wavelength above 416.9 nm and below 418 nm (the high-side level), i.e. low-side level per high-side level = 1.04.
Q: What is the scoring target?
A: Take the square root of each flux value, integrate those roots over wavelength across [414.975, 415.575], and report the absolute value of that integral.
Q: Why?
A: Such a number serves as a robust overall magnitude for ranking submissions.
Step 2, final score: 8.1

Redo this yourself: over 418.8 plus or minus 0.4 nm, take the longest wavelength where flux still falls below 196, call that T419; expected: 419.10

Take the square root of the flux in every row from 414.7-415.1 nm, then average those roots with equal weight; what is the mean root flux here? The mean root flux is 12.8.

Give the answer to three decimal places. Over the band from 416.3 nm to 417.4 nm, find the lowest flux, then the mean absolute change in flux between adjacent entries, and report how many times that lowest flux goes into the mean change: 0.010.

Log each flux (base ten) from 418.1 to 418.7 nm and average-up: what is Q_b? 2.17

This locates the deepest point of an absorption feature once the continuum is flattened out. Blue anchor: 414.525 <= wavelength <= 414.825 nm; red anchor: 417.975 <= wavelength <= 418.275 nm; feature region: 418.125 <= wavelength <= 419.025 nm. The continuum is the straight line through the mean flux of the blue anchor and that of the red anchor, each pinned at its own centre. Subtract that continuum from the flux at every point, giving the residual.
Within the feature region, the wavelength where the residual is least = 418.50 nm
